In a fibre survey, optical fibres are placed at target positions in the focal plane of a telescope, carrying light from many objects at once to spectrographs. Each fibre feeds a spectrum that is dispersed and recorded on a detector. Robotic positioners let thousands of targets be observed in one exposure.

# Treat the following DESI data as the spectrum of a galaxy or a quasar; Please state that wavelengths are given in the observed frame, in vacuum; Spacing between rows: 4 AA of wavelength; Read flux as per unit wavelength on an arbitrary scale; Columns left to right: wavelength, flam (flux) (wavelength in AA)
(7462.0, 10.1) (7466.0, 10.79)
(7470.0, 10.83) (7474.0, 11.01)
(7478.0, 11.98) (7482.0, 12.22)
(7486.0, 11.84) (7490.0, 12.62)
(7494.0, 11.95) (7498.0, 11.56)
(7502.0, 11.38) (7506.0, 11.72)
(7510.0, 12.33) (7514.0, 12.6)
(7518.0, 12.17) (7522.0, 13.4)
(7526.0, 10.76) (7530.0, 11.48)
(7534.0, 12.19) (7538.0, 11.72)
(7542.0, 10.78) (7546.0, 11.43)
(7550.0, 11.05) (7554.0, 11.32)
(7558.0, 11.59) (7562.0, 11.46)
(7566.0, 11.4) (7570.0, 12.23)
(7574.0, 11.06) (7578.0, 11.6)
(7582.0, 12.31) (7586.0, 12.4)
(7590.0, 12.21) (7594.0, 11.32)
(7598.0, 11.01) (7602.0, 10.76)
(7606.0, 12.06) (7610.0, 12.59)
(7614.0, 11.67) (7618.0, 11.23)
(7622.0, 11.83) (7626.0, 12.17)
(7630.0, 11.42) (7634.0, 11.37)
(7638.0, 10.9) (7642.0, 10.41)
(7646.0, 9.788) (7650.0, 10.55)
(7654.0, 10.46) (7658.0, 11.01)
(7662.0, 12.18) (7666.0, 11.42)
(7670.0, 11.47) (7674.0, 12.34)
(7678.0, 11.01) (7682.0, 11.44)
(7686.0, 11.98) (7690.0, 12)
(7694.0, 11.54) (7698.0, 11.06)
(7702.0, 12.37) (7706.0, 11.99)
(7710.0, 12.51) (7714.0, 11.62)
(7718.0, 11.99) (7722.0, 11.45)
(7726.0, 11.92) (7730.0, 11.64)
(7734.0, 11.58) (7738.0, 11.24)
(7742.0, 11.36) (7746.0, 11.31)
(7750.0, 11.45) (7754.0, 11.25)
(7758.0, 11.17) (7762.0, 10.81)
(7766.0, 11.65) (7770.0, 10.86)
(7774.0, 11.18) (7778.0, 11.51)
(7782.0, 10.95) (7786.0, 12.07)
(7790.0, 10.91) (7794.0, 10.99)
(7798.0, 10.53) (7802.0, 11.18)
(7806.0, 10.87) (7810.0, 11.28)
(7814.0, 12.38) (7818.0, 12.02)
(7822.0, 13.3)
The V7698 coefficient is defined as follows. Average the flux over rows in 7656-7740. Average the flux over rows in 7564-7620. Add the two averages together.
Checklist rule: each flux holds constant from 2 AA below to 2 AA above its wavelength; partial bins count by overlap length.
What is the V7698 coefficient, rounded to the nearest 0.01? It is 23.41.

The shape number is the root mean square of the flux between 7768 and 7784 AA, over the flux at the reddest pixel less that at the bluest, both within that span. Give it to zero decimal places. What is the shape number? 124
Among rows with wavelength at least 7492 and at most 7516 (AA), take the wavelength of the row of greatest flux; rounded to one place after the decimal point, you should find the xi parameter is 7514.0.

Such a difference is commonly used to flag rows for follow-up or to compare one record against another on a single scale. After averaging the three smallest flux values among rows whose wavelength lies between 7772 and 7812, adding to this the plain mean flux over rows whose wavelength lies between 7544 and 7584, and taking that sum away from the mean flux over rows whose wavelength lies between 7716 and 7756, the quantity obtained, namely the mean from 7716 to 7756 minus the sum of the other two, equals -10.8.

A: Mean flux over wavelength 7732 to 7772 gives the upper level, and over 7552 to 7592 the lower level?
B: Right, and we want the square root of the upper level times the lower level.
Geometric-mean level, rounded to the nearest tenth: 11.5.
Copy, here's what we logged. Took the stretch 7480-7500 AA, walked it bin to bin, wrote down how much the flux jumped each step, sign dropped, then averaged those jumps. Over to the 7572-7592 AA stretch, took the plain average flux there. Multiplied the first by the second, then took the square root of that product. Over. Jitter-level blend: 2.57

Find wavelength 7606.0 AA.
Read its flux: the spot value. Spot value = 12.06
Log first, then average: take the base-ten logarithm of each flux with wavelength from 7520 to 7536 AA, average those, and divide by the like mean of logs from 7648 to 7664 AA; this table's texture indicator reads 1.032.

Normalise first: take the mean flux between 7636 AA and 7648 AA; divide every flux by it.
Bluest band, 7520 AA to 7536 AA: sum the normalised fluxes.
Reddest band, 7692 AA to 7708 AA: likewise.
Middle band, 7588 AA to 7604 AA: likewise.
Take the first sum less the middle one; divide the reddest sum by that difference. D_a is 19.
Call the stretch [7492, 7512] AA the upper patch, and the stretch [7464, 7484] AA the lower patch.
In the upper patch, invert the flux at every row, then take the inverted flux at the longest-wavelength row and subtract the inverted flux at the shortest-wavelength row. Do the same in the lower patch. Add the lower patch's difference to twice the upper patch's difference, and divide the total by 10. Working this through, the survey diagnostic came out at -0.0016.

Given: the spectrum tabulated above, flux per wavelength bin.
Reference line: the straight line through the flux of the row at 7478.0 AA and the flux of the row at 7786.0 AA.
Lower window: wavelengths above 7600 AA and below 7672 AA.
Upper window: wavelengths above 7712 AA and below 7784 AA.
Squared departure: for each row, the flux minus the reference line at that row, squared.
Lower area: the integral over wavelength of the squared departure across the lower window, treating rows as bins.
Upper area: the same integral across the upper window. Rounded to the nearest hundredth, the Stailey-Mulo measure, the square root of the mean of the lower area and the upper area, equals 7.60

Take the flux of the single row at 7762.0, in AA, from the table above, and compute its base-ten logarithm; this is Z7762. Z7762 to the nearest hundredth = 1.03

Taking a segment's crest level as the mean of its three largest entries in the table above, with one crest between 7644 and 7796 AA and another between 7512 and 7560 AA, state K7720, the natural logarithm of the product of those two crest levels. 5.06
